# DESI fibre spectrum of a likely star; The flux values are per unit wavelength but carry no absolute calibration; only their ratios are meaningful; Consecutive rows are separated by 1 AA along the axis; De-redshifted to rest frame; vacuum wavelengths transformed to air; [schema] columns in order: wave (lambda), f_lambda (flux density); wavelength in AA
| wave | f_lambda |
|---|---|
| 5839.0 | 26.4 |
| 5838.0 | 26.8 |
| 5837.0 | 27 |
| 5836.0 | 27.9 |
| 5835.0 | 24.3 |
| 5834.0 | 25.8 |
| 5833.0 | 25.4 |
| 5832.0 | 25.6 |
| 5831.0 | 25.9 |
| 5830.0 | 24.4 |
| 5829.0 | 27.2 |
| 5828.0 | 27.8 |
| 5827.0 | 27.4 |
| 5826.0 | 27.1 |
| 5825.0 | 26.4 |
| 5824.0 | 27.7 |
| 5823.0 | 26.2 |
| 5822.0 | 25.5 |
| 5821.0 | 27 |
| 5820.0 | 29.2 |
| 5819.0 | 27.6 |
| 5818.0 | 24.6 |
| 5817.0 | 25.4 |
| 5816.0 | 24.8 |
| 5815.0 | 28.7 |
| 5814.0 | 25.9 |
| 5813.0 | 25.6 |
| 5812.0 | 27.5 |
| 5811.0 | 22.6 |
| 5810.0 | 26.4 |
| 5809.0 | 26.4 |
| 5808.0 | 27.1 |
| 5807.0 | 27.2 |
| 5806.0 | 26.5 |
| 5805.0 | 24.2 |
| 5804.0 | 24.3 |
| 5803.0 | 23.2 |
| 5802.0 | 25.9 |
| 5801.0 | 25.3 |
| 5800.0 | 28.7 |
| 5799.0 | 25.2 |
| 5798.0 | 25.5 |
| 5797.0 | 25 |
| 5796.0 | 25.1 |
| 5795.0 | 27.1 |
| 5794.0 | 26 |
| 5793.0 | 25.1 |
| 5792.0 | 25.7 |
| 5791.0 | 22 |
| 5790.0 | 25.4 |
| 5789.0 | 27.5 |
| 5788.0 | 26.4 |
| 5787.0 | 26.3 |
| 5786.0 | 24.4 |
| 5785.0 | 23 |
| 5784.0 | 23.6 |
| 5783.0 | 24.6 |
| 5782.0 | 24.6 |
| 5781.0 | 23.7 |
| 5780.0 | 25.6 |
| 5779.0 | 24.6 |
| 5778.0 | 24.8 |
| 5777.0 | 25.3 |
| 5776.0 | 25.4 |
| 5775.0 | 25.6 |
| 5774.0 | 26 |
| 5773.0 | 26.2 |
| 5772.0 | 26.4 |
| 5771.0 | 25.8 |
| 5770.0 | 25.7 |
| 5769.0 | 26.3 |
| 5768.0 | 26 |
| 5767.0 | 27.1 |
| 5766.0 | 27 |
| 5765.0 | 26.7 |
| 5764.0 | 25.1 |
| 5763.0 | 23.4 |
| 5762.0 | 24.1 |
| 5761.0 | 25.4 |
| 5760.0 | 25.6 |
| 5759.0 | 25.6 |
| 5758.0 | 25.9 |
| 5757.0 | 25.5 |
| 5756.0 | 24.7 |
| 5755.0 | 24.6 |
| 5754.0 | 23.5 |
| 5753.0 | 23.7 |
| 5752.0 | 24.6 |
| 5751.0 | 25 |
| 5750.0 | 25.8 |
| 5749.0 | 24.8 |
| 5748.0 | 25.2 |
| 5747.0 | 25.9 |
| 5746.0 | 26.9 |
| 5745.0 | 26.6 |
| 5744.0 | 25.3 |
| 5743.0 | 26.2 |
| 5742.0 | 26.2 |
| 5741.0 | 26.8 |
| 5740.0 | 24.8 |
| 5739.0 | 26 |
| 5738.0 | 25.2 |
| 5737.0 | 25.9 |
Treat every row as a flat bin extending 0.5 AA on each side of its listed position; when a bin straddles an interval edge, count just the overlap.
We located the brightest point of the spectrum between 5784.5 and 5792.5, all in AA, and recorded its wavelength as 5789.0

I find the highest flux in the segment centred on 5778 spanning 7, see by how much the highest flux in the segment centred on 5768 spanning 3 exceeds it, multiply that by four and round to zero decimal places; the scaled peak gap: 6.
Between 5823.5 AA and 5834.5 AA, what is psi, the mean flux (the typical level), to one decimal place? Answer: 26.4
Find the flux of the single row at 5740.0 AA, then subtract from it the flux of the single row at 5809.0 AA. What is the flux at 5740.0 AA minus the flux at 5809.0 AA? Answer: -1.6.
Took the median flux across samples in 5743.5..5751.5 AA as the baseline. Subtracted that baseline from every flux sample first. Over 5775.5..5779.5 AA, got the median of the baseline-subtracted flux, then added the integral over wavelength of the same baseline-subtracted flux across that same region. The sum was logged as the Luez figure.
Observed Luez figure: -3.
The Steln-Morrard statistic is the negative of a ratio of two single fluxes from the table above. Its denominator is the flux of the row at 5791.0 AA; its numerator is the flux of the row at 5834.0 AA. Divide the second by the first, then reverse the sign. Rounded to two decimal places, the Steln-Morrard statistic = -1.17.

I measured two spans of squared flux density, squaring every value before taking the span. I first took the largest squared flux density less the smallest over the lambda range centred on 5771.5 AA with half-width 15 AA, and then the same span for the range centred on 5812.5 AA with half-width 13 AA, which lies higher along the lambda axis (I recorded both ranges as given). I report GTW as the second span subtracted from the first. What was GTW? -136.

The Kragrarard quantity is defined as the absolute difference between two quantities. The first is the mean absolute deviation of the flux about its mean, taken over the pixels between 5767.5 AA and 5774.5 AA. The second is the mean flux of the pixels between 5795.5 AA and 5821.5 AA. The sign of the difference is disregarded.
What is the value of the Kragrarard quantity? 25.7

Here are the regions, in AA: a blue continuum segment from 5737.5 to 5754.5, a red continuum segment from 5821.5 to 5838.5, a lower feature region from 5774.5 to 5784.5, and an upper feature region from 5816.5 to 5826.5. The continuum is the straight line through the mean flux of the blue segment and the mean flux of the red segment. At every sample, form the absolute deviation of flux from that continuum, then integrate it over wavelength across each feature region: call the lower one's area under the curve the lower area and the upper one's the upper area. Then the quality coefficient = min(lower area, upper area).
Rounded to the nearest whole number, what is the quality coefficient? 10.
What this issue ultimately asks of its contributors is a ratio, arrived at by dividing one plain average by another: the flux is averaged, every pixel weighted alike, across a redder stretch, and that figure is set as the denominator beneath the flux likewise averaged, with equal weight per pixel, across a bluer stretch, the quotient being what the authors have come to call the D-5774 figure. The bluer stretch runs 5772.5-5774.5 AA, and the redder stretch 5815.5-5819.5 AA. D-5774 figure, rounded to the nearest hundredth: 1.02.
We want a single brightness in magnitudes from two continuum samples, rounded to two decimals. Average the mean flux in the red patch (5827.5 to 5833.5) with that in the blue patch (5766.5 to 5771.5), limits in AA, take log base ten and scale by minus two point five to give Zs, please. -3.54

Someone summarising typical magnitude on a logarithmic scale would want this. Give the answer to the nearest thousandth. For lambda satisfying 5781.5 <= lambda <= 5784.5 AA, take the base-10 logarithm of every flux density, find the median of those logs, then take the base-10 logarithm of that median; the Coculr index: 0.143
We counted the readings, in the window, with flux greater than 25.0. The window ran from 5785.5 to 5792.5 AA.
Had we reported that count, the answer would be 5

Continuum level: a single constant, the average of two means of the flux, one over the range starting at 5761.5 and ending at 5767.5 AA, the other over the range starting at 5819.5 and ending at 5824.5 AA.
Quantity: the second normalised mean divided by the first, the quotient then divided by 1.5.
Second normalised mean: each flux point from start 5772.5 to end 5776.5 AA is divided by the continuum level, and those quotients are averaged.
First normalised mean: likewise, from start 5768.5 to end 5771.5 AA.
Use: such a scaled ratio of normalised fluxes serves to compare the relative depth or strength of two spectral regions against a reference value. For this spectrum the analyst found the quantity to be 0.663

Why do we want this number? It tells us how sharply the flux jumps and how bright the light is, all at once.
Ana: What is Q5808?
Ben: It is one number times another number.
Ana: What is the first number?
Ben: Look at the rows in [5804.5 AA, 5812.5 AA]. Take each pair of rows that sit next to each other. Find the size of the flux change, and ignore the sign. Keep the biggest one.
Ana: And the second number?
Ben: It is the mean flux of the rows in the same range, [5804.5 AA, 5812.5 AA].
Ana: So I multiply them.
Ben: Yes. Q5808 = 127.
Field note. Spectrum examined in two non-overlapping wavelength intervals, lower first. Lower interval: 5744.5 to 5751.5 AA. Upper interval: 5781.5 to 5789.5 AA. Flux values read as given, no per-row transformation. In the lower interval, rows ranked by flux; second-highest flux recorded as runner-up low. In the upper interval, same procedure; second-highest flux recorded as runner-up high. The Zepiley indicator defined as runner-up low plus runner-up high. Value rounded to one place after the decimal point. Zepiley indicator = 53.0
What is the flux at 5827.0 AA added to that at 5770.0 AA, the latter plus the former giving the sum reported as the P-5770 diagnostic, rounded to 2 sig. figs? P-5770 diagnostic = 53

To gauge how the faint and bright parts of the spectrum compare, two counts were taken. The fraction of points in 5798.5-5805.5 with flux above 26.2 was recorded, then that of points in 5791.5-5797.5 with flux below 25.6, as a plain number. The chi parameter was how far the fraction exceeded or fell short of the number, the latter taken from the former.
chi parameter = -2.9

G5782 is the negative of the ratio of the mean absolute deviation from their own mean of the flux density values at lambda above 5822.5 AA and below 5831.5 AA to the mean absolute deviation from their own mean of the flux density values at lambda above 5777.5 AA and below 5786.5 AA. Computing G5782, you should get -1.4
